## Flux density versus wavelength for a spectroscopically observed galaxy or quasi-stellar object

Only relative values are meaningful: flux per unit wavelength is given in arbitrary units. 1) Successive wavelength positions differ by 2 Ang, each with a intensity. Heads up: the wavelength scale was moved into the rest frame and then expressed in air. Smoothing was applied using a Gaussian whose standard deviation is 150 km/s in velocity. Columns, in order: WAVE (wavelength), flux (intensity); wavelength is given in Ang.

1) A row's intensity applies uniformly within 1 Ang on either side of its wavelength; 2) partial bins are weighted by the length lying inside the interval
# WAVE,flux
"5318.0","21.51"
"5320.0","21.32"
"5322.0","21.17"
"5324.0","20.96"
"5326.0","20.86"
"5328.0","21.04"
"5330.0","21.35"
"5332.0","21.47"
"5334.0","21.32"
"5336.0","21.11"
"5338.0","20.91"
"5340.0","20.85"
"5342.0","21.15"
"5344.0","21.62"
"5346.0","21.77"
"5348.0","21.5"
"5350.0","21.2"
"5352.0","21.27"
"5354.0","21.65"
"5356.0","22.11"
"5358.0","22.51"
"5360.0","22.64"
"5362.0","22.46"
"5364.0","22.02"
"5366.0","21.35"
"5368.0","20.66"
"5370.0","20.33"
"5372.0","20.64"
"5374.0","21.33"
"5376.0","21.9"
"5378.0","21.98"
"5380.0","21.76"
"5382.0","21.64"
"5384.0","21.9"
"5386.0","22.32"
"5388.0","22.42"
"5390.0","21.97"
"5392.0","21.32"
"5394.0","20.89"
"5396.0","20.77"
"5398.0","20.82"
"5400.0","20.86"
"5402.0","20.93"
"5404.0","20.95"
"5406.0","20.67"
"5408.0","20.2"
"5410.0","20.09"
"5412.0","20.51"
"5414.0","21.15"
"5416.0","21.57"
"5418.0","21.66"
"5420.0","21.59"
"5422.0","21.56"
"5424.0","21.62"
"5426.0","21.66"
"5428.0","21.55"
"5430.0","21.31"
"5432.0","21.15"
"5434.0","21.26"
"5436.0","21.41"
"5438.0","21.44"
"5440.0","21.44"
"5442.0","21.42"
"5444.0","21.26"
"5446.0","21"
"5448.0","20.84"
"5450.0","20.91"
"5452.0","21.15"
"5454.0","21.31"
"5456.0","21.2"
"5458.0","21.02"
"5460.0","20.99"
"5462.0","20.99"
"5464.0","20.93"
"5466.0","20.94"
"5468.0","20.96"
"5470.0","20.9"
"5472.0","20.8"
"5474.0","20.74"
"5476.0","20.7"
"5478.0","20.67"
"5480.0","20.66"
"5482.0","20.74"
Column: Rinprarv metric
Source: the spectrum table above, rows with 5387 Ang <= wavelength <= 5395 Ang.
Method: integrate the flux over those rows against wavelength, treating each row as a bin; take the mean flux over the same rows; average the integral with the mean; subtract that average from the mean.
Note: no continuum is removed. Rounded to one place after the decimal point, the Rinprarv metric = -75.8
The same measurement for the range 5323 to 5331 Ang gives -73.7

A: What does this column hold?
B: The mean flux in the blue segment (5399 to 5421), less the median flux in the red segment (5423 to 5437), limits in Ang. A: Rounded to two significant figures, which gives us -0.48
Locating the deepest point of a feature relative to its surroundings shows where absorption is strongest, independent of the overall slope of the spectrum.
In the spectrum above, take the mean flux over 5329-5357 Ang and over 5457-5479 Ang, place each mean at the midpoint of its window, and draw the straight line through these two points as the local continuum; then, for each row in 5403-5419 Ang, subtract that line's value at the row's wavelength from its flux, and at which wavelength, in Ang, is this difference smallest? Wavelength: 5410.0 Ang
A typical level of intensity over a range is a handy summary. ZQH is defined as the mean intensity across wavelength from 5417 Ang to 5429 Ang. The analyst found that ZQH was 21.61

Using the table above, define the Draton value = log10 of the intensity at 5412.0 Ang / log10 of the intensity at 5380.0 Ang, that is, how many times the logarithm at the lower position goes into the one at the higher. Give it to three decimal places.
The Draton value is 0.981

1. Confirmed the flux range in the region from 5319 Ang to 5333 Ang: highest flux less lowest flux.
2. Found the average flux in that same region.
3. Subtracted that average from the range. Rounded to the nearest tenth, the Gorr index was -20.6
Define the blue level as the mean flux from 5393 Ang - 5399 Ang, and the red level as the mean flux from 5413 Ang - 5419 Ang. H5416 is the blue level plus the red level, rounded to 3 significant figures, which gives 42.3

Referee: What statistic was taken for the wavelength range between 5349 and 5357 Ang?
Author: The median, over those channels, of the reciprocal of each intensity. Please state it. 0.0466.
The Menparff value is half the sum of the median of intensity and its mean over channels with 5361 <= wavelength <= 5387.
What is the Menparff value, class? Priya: 21.7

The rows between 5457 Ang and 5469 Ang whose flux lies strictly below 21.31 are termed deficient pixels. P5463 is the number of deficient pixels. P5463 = 6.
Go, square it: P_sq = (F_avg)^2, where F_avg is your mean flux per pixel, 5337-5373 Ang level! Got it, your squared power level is 461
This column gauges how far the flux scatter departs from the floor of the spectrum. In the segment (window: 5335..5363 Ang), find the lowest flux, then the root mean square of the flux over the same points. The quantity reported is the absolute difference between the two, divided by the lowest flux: 0.04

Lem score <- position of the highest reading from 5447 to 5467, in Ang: 5454.0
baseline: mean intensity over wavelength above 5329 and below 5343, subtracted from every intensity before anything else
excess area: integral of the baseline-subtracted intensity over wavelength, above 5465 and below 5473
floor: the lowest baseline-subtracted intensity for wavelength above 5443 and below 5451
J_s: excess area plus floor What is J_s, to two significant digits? -2.5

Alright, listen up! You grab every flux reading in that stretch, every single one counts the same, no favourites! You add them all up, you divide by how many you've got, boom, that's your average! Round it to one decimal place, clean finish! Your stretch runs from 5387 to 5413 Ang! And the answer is 21.0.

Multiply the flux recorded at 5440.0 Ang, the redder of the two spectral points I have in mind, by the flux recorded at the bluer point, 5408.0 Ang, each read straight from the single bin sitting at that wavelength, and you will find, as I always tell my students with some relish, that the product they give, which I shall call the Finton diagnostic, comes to 433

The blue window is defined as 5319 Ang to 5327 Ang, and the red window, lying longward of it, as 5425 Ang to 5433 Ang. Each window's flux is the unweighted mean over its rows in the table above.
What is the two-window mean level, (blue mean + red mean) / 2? 21.2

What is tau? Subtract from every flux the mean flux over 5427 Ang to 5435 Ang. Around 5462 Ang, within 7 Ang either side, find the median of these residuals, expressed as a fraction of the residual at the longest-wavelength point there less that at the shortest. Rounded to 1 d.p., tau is 1.4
